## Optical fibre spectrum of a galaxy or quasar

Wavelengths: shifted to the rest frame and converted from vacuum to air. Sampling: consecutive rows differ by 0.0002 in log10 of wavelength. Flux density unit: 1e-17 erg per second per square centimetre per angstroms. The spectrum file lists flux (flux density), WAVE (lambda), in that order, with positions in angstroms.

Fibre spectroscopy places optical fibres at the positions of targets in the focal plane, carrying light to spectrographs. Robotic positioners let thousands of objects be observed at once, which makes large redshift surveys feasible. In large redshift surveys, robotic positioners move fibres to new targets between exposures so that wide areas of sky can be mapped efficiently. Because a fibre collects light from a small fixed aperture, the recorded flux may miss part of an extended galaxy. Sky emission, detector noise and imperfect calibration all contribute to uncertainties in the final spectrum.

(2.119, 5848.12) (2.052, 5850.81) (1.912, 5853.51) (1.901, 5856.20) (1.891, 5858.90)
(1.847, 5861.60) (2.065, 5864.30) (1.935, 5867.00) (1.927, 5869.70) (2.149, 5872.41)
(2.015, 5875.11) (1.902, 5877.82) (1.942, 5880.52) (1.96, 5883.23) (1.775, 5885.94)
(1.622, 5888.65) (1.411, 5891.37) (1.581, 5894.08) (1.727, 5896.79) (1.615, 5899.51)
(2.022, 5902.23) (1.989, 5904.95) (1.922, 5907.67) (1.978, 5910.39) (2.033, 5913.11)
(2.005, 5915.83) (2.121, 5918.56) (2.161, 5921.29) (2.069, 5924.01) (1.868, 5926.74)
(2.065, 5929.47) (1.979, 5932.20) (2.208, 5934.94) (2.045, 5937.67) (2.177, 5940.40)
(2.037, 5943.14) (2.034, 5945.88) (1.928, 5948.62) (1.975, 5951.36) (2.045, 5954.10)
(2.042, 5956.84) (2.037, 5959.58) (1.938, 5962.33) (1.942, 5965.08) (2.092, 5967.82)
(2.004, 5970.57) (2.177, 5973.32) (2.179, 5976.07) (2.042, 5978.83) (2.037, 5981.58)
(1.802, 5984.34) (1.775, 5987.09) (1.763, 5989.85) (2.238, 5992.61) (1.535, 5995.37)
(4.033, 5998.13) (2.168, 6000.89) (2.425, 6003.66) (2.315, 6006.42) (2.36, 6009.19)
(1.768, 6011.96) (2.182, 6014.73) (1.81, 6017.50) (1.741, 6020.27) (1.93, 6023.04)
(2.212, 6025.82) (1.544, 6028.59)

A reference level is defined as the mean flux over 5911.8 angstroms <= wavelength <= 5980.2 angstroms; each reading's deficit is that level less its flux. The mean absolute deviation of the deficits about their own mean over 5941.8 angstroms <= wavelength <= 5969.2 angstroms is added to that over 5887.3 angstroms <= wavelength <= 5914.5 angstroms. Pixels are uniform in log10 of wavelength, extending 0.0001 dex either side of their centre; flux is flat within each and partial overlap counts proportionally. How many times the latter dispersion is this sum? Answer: 1.2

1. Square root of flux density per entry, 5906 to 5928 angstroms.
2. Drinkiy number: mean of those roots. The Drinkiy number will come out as 1.42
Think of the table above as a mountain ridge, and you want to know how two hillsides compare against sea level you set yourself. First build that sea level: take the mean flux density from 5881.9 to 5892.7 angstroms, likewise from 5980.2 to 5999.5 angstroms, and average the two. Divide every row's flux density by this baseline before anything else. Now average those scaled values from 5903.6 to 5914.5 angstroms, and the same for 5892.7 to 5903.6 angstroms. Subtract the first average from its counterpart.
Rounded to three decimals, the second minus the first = -0.127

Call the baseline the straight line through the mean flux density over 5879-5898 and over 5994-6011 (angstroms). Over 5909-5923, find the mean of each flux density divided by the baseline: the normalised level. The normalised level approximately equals 1.09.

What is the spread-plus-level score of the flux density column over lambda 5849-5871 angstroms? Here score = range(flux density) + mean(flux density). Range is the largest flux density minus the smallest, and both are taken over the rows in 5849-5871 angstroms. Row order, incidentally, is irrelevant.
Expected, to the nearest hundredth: 2.16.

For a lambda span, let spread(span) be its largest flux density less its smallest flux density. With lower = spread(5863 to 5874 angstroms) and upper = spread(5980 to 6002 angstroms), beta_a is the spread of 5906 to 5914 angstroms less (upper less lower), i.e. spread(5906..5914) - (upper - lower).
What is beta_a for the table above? -2.2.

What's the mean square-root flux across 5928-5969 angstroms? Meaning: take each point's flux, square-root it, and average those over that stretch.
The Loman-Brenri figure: 1.43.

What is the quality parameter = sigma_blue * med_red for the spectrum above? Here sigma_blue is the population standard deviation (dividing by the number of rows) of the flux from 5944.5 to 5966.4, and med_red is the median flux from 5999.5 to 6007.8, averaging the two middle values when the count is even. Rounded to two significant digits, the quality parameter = 0.11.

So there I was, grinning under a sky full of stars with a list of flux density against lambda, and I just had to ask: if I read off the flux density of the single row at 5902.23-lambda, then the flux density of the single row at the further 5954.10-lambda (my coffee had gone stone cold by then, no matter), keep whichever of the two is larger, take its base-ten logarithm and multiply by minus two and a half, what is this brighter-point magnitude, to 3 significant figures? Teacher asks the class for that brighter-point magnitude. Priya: -0.777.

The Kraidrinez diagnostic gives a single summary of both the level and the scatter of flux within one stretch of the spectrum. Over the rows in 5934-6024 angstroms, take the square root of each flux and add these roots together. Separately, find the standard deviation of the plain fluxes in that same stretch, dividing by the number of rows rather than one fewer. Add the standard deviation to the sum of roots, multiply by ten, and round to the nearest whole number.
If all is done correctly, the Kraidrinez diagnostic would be 479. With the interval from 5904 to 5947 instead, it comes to 230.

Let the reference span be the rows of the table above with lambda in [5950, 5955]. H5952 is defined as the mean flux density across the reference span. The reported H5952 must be 2.01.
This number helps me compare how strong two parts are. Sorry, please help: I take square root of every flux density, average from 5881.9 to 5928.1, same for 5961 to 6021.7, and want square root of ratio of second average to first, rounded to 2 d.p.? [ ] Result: 1.03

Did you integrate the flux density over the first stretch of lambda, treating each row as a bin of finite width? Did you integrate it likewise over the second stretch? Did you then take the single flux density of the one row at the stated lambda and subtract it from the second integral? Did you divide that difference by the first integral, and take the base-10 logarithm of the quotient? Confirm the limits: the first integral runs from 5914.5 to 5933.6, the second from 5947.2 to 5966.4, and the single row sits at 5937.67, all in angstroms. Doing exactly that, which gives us -0.033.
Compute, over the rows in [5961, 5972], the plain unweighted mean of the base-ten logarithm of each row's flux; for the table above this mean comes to 0.300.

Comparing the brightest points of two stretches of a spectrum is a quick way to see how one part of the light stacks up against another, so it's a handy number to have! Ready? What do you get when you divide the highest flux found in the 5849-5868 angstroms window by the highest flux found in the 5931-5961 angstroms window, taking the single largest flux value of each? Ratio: 0.94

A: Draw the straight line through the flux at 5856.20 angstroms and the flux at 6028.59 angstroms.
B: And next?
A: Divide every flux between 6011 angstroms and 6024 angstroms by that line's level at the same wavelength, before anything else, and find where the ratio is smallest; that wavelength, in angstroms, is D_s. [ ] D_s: 6020.27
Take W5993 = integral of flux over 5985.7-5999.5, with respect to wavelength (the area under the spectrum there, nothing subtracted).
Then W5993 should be 31.3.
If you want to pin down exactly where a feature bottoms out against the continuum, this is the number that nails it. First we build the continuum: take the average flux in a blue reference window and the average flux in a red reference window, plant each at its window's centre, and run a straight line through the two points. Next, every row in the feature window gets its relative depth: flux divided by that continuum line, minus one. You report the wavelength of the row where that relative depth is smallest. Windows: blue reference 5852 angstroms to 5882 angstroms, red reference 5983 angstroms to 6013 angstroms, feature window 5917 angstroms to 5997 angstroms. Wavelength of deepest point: 5995.37 angstroms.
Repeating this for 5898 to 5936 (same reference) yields 5899.51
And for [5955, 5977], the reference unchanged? 5965.08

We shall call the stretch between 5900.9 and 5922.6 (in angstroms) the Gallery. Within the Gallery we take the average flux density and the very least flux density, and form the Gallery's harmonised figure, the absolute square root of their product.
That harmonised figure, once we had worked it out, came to 1.97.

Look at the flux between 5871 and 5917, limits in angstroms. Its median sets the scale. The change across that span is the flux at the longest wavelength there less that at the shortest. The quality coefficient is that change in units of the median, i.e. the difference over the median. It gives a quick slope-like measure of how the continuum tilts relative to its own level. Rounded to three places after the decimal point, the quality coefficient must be -0.074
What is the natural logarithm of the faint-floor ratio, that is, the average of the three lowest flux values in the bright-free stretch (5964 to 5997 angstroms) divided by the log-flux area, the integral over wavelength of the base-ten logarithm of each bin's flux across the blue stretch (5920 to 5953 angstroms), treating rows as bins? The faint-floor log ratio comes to -1.80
